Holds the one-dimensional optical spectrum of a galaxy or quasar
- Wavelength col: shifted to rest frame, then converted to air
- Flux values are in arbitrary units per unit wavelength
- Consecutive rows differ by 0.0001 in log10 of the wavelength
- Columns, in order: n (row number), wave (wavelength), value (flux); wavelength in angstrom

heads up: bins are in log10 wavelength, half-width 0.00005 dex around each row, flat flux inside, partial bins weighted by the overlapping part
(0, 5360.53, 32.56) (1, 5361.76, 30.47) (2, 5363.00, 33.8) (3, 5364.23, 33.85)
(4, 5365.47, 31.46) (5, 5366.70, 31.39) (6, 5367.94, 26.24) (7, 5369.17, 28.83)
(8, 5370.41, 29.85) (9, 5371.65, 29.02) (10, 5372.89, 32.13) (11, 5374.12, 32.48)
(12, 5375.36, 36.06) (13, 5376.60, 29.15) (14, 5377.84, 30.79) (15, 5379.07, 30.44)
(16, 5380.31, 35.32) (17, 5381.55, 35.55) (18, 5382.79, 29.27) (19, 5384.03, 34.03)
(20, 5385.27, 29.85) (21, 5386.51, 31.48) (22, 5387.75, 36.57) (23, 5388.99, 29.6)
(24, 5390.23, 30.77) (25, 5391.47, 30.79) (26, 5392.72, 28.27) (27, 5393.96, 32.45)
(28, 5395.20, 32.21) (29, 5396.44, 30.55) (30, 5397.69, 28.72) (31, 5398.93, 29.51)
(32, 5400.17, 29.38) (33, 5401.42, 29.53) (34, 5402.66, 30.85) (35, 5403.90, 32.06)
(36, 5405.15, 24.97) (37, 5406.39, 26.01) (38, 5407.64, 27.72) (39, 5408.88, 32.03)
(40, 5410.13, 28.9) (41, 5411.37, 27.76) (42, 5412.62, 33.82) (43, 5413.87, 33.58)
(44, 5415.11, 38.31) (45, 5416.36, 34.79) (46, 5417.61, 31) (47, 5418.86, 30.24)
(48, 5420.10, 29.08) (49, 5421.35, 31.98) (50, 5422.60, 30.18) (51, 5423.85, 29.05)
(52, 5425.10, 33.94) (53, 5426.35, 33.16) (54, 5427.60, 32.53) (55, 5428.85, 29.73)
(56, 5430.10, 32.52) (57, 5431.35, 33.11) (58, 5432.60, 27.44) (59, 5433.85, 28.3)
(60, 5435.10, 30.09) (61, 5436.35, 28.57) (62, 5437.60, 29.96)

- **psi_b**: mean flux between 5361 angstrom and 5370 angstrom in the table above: 30.9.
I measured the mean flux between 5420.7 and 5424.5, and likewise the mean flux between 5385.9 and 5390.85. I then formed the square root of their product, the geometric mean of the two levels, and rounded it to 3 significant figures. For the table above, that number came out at 31.2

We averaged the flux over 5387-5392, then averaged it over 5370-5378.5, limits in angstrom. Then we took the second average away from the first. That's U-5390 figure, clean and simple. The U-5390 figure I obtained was 1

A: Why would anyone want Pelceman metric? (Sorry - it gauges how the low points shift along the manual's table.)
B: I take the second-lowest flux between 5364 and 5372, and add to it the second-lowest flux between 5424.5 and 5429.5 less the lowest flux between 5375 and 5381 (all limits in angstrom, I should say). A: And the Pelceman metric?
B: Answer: 32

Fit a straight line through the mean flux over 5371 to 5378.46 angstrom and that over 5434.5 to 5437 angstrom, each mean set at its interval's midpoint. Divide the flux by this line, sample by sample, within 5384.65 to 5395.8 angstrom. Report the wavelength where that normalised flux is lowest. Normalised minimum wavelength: 5392.72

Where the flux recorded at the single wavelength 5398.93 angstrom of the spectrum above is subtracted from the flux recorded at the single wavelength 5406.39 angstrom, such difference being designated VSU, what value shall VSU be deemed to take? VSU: -3.5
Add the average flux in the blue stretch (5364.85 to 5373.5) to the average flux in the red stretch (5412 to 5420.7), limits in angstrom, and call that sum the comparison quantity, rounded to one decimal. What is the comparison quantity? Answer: 62.8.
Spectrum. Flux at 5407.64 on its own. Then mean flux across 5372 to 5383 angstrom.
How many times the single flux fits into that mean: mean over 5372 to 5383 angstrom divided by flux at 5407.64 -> 1.17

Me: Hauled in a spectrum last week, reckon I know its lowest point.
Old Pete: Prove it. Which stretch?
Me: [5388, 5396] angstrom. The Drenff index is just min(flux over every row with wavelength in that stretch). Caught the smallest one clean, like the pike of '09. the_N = 28.27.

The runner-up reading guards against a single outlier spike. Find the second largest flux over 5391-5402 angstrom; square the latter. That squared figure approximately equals 1037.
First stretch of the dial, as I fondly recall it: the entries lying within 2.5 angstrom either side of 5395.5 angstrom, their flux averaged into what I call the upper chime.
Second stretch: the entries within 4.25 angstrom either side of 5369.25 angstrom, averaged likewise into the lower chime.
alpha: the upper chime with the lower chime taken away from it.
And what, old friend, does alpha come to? 1.1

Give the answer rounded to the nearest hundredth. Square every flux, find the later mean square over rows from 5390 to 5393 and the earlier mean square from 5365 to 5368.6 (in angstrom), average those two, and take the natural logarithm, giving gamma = 6.79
